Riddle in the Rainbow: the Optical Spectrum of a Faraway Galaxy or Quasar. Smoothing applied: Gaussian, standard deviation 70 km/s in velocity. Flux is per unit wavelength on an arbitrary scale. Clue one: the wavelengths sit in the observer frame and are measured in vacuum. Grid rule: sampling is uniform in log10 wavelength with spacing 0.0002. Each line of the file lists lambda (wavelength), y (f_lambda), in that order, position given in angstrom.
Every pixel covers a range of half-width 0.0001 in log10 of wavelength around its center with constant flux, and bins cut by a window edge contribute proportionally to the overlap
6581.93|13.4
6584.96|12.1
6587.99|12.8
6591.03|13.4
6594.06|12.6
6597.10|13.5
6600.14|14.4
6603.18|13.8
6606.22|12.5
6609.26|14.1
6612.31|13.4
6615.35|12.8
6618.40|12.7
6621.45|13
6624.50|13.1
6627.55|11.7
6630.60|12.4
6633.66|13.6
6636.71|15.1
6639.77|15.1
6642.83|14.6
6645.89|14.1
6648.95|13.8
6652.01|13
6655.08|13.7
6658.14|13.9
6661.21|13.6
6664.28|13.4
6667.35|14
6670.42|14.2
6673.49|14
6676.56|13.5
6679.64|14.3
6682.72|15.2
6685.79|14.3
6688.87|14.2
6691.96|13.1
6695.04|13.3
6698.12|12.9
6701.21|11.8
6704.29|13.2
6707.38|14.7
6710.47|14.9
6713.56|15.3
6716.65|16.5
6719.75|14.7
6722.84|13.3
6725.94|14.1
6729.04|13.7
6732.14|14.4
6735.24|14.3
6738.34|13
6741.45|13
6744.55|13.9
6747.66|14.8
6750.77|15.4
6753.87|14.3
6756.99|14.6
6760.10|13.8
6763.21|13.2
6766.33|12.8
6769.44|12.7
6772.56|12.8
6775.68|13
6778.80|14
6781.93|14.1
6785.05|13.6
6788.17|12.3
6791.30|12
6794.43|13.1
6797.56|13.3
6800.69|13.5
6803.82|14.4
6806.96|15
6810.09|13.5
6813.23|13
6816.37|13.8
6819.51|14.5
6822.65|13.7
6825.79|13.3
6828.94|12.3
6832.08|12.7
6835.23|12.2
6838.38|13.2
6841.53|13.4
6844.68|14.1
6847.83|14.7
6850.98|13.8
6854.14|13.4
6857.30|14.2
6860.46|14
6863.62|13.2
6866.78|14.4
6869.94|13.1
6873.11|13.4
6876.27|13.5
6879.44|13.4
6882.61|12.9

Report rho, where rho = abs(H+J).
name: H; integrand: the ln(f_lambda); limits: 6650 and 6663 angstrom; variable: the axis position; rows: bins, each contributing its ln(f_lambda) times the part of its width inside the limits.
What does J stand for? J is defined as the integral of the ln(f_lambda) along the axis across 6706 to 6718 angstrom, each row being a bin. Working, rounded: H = 33.9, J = 32.8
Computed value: 66.6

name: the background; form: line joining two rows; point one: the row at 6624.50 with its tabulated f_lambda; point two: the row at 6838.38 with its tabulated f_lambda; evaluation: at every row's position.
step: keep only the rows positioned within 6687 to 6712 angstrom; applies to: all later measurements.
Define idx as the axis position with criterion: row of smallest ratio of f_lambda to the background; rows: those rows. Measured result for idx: 6701.21 angstrom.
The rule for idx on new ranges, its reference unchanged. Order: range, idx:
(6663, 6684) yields 6664.28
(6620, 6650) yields 6627.55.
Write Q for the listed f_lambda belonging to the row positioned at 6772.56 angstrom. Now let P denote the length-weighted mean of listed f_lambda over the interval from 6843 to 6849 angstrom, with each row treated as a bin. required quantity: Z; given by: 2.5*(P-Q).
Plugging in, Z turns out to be 3.9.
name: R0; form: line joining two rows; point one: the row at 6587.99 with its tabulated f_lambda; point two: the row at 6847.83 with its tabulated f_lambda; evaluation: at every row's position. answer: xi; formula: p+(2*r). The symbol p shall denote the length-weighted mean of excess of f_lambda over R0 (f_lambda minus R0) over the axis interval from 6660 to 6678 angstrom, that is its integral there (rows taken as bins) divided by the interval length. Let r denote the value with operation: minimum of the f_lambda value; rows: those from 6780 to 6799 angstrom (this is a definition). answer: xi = 24.4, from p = 0.4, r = 12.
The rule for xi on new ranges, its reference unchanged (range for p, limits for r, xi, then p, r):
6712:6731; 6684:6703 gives 24.4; 0.8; 11.8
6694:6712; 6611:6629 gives 23.2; -0.2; 11.7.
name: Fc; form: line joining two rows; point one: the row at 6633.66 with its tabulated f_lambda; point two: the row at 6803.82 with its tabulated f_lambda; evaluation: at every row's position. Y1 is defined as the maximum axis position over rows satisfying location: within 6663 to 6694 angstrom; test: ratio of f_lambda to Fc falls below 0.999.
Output 6691.96 angstrom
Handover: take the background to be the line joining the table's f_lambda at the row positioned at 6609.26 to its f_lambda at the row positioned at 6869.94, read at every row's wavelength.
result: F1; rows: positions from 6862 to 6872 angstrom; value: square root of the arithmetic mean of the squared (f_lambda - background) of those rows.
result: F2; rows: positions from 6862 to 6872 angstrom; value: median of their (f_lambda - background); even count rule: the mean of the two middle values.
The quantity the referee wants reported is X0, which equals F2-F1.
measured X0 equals -0.7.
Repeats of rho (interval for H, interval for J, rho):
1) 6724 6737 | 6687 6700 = 68.0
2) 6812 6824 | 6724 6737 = 65.8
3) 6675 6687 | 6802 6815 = 66.2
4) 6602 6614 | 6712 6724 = 63.6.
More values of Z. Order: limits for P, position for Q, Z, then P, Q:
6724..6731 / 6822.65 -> 0.5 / 13.9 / 13.7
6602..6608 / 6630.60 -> 1.9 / 13.2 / 12.4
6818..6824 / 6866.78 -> -0.7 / 14.1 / 14.4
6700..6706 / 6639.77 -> -6.2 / 12.6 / 15.1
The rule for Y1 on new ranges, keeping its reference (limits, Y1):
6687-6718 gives 6704.29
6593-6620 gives 6618.40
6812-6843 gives 6841.53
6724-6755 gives 6744.55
